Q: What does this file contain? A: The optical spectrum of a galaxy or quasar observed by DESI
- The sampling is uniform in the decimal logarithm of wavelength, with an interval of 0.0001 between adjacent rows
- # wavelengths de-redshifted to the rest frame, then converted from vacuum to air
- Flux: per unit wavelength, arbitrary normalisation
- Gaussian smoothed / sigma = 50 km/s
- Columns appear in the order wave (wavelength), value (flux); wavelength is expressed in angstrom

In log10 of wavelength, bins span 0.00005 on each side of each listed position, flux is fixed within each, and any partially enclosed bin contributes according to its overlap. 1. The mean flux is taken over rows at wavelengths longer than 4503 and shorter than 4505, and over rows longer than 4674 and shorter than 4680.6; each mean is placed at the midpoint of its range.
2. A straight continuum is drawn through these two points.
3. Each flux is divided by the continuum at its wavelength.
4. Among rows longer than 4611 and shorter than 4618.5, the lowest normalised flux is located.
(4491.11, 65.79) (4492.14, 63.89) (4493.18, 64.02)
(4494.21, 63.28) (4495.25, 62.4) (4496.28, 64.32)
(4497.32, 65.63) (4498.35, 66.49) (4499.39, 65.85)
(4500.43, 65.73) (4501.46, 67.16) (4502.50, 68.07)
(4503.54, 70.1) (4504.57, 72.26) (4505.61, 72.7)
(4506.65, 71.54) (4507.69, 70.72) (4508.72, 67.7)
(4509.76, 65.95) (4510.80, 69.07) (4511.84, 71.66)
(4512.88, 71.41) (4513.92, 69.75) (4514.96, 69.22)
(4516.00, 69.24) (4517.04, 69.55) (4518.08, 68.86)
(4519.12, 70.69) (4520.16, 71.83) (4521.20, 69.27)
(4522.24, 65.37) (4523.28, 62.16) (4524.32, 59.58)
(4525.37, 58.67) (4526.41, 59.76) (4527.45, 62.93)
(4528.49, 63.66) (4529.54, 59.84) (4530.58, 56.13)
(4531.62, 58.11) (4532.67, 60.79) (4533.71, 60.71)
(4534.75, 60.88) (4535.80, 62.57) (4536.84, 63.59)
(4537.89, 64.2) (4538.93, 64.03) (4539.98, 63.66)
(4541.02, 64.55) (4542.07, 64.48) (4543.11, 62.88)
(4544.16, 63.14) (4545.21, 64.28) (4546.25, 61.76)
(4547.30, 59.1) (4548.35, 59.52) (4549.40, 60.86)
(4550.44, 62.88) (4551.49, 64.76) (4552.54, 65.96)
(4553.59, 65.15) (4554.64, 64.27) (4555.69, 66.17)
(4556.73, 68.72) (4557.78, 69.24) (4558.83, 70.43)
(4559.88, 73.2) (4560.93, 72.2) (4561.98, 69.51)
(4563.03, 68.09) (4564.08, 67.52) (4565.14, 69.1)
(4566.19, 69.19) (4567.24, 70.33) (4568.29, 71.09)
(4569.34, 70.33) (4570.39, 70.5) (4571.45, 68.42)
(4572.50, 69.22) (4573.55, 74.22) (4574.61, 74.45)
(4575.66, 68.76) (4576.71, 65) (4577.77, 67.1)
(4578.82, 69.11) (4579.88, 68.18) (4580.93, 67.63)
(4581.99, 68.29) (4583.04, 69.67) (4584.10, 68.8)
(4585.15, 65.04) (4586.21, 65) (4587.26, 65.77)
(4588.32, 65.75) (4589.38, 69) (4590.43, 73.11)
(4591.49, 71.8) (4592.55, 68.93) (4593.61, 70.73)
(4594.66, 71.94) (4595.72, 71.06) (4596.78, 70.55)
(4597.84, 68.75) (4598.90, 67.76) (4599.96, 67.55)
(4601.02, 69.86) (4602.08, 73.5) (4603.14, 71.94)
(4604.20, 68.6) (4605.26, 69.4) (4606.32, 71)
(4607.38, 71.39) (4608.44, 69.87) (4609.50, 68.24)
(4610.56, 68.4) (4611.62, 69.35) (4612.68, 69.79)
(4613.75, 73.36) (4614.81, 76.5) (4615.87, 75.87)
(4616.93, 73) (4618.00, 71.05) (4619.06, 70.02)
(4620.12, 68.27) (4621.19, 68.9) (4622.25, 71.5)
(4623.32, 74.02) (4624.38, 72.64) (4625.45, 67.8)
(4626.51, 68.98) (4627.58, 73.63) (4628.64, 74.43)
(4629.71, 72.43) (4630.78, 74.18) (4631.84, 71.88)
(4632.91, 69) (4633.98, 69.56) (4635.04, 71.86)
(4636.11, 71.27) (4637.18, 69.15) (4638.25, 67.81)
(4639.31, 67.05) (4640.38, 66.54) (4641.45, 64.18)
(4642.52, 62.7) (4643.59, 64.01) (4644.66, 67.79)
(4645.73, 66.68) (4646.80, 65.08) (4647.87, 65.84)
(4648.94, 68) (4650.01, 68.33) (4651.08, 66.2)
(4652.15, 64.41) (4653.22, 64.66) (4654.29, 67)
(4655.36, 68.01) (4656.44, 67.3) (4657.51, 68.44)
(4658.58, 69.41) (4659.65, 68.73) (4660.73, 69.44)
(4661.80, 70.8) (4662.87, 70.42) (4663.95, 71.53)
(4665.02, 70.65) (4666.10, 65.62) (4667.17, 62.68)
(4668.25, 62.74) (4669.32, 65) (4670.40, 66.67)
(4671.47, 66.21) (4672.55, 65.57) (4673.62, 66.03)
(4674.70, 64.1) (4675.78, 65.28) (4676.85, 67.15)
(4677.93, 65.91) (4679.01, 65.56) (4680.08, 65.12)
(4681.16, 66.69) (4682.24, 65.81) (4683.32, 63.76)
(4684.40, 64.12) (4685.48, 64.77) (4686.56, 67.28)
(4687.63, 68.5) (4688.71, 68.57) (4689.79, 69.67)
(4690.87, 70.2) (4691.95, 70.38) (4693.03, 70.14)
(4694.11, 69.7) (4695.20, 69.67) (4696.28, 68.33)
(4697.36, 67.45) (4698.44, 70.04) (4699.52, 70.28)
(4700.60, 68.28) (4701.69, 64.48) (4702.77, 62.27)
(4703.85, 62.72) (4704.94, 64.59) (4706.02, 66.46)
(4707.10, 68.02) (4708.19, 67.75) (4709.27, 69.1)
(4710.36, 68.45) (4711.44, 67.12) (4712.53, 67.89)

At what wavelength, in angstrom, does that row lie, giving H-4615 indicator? 4611.62 angstrom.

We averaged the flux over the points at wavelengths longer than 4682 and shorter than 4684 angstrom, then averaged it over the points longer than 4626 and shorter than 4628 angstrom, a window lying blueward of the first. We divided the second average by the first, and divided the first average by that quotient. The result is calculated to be 59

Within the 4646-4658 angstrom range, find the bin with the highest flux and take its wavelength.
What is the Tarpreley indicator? 4657.51 angstrom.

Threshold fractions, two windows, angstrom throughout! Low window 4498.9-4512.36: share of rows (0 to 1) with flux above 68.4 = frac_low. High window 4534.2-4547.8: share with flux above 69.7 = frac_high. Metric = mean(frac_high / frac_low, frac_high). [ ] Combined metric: 0.0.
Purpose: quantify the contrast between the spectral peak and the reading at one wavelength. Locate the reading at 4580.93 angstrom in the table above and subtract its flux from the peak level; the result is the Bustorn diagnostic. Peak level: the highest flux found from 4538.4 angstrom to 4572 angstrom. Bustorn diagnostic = 5.6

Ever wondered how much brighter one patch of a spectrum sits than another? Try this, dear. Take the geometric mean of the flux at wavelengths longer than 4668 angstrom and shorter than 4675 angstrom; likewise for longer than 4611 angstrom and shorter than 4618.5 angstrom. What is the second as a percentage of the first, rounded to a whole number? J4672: 111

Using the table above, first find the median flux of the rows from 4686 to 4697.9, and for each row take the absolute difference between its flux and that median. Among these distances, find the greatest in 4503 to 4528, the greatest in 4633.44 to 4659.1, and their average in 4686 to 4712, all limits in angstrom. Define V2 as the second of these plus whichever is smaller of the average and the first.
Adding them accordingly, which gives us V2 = 9.0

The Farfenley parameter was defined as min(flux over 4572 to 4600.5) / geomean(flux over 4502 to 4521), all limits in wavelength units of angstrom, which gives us 0.93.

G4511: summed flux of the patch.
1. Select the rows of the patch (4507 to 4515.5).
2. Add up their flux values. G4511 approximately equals 555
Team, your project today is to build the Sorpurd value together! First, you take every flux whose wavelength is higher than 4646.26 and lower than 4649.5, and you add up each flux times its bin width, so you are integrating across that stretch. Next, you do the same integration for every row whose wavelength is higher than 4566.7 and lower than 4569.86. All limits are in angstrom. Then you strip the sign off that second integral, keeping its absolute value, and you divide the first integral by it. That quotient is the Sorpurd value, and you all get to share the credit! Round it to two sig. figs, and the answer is 0.96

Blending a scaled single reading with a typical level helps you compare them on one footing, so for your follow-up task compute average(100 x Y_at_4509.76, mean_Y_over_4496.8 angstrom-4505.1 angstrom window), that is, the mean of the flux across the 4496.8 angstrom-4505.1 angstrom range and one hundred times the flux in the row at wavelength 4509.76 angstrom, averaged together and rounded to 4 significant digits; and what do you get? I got 3331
